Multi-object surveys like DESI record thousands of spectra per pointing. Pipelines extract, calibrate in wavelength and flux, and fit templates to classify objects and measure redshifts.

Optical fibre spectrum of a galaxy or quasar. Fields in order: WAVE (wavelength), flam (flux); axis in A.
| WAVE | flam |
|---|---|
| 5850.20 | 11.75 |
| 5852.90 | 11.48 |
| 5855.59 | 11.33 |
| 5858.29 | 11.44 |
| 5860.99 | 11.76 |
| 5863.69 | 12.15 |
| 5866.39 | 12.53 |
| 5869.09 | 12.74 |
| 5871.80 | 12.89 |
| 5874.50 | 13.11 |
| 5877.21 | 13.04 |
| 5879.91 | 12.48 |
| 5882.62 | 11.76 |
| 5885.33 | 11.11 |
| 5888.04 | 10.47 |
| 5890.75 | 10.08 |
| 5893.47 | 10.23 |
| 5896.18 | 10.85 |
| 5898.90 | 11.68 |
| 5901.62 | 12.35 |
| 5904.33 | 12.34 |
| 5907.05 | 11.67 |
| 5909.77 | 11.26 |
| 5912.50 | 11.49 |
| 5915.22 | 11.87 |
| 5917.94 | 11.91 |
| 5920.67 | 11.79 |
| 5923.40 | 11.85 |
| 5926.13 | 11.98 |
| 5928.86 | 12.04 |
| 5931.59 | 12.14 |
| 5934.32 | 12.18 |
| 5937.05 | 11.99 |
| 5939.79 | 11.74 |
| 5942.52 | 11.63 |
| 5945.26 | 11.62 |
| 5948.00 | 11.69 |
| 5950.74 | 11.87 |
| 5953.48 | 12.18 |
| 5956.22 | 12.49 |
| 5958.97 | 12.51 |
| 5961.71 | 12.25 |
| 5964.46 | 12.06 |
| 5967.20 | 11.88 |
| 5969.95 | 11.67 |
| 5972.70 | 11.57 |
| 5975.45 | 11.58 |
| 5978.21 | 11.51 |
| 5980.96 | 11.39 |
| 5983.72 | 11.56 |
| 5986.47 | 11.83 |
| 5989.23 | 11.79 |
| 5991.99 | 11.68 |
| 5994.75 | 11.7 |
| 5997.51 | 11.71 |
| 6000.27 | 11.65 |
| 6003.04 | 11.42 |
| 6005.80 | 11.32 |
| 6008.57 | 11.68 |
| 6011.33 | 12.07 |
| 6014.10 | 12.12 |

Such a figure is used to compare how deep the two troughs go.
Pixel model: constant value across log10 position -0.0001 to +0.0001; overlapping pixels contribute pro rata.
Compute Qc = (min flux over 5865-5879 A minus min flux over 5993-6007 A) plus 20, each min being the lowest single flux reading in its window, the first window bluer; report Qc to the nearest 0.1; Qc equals 21.2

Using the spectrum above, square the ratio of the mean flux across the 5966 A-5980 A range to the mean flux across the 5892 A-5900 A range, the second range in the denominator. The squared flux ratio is 1.14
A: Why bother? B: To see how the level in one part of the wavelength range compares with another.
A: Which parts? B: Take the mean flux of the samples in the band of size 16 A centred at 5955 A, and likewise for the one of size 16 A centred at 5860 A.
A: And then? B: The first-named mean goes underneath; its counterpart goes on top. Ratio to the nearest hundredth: 0.97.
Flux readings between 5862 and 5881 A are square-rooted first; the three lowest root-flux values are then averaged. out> 3.52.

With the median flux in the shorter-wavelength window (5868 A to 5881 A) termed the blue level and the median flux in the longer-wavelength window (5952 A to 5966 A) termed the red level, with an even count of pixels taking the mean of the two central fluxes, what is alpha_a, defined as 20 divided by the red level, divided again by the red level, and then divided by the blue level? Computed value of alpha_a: 0.0103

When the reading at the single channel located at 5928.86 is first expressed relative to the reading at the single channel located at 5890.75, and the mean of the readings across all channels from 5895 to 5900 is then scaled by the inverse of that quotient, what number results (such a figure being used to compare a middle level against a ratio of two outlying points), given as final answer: 9.4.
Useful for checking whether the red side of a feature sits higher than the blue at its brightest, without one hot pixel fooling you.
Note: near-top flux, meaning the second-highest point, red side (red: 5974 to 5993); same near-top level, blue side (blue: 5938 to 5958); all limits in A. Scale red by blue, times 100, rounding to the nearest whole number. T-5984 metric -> 97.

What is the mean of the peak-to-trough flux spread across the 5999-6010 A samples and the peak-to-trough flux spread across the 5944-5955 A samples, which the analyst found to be 0.46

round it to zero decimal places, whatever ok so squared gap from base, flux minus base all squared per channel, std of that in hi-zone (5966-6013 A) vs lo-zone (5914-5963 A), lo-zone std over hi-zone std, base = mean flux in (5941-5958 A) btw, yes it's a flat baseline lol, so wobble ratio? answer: 1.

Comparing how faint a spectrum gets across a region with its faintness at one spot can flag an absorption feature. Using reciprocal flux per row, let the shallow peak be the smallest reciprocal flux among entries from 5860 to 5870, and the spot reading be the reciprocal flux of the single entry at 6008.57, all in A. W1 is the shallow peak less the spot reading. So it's -0.0071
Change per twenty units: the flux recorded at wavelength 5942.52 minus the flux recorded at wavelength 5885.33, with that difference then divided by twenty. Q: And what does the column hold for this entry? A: 0.026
